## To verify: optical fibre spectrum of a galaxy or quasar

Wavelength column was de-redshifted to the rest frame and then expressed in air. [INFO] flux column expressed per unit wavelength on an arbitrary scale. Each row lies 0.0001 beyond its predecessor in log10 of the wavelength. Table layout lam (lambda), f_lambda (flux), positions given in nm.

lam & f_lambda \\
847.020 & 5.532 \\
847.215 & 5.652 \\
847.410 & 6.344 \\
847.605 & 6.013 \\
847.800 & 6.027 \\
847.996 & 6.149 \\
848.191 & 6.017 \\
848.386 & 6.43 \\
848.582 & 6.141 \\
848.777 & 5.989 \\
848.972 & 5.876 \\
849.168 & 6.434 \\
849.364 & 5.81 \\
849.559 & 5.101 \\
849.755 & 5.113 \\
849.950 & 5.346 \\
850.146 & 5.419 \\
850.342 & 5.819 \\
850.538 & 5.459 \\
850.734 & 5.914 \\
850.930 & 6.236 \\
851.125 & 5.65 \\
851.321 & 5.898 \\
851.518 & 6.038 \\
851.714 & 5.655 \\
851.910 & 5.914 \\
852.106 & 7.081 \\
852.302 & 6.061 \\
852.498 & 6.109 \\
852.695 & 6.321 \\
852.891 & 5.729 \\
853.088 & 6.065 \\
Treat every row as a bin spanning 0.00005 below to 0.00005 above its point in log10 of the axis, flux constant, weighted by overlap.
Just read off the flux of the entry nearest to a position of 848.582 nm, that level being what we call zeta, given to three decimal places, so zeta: 6.141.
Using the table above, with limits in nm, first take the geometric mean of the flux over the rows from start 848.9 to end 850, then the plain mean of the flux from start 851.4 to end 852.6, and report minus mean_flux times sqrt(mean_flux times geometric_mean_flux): -36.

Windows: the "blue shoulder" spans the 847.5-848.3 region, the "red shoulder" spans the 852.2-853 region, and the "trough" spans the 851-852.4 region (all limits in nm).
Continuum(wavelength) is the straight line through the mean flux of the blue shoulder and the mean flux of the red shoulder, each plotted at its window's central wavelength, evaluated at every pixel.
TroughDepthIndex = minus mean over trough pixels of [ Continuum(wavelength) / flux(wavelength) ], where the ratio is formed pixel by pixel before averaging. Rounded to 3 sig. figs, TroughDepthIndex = -1.01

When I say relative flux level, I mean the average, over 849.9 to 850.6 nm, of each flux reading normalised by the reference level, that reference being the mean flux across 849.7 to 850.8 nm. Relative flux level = 1.00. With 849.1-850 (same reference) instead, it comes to 1.01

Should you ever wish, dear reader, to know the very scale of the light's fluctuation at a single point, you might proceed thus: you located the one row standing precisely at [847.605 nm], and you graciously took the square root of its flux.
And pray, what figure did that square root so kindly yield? 2.45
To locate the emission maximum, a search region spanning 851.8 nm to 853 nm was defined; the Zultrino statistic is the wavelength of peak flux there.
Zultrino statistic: 852.106 nm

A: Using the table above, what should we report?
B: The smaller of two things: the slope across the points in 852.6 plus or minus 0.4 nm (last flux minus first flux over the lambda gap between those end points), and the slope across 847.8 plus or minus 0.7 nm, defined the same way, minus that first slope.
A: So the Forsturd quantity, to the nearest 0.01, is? -0.56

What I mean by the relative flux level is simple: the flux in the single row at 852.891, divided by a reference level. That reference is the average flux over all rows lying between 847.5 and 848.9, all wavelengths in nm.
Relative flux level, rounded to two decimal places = 0.94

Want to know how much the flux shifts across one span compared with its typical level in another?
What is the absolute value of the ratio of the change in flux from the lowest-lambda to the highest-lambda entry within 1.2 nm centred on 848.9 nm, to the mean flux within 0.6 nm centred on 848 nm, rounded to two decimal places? 0.10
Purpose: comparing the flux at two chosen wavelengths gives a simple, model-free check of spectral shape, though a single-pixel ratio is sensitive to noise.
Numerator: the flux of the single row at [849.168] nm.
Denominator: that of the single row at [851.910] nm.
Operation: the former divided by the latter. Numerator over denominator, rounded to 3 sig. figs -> 1.09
